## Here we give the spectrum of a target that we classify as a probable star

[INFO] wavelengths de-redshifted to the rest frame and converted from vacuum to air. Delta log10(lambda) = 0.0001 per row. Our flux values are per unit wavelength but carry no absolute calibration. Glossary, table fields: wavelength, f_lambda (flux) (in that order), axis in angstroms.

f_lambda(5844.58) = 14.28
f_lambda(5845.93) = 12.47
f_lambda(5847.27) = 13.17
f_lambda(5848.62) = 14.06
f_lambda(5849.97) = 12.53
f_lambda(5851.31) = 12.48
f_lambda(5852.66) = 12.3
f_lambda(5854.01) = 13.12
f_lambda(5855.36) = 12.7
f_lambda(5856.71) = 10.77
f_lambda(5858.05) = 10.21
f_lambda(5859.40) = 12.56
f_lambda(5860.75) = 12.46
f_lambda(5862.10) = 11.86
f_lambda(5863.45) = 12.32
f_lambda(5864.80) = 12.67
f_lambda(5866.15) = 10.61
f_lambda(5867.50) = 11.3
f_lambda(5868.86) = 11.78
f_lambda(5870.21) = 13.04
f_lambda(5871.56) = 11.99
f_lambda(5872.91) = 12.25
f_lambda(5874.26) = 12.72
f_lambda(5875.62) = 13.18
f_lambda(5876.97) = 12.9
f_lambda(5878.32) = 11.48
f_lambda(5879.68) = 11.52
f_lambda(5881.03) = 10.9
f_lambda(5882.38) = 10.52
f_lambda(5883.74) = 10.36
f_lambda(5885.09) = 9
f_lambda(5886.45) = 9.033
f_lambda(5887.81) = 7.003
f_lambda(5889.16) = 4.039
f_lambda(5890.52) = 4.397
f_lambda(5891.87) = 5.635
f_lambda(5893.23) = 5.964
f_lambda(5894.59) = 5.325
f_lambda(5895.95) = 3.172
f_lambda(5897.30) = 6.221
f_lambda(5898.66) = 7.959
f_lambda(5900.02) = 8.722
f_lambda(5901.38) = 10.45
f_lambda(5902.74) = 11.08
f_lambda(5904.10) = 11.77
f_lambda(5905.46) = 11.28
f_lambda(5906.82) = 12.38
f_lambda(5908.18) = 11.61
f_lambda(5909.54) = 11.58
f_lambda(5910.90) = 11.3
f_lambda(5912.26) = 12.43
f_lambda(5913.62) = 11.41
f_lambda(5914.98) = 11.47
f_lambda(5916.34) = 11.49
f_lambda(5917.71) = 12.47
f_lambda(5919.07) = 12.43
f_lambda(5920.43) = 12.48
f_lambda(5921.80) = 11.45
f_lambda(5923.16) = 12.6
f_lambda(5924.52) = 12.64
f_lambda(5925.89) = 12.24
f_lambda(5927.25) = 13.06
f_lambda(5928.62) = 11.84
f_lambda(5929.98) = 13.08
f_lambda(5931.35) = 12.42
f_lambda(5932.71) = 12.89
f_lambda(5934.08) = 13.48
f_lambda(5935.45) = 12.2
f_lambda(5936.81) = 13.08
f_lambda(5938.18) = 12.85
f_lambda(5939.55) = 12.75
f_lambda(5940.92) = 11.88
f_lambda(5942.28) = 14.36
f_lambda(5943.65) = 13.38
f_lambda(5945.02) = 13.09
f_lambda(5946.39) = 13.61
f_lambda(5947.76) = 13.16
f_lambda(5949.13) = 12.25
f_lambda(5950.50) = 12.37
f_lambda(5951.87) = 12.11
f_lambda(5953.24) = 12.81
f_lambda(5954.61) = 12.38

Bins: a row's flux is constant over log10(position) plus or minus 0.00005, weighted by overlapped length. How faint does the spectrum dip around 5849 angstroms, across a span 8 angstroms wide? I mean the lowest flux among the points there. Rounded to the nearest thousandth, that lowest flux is 12.300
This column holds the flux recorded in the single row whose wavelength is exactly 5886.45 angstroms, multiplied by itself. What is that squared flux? 82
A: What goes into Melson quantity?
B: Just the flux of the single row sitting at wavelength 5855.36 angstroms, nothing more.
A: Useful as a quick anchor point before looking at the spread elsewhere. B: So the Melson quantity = 12.7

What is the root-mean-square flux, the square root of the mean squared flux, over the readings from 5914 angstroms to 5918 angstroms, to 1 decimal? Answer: 11.8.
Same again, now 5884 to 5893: 6.8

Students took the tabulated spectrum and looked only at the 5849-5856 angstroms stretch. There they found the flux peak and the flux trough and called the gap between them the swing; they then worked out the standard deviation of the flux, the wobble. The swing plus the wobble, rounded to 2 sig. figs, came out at 1.1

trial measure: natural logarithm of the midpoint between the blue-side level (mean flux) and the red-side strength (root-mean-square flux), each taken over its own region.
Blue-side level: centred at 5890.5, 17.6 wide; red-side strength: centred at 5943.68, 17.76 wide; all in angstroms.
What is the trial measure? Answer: 2.29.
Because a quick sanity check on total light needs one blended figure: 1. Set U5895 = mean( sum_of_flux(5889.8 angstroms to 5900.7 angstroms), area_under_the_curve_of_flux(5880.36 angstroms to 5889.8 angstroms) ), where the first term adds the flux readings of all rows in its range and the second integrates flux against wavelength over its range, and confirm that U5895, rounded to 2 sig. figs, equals 65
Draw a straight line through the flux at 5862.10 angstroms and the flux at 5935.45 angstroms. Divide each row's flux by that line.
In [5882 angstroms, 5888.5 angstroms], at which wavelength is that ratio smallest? 5887.81 angstroms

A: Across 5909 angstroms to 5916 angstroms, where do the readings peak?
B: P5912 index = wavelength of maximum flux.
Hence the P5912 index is 5912.26 angstroms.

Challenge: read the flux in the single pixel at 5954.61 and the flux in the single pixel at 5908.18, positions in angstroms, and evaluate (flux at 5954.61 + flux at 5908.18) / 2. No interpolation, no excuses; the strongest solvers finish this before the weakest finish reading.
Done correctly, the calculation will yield 12.0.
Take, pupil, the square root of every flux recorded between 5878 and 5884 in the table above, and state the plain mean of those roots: 3.31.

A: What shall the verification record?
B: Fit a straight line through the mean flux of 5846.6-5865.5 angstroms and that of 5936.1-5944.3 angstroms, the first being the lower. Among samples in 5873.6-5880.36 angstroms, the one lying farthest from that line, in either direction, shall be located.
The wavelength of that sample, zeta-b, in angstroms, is 5878.32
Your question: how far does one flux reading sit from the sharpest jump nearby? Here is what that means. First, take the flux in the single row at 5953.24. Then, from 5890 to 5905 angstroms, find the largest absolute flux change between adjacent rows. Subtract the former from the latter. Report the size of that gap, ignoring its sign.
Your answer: 9.8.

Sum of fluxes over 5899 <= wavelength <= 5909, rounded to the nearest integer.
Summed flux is 77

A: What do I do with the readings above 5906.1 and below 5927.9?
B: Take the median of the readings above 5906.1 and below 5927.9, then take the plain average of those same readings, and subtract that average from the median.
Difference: 0.24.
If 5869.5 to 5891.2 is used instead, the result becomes 0.92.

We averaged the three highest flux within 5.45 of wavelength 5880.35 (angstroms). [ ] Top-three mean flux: 12.5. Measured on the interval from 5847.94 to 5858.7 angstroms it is 13.3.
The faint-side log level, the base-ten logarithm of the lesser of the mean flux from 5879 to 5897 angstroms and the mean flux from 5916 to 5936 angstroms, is 0.87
